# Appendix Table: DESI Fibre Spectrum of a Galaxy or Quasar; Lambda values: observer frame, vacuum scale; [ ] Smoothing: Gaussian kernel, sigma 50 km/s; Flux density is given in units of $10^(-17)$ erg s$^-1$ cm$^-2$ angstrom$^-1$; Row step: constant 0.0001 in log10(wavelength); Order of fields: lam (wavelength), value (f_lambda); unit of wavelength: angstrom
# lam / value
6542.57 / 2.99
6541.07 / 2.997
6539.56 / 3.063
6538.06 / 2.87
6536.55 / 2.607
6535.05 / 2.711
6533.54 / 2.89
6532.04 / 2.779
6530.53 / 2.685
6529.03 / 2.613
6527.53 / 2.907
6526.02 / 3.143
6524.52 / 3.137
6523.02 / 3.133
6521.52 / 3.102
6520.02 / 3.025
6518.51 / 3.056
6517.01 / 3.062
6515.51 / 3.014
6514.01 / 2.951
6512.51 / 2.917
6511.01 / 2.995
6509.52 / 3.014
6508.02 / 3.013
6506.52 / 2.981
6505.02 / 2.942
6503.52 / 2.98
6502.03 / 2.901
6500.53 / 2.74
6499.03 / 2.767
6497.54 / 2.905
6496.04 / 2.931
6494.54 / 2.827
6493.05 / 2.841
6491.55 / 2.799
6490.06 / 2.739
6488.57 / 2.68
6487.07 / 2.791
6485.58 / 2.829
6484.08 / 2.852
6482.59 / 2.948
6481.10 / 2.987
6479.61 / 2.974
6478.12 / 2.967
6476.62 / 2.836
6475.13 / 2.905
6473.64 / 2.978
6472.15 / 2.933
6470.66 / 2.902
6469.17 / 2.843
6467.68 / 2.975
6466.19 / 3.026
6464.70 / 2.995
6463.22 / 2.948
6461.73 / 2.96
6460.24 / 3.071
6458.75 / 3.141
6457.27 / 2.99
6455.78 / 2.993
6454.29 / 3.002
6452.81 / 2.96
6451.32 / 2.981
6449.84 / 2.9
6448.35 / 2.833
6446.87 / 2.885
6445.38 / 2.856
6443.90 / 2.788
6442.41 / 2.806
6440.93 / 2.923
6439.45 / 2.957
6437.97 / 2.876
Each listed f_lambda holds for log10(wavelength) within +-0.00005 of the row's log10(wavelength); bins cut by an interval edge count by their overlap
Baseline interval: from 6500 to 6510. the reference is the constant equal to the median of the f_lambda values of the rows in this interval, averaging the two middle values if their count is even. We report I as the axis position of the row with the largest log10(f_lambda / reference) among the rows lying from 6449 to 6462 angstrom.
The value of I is 6458.75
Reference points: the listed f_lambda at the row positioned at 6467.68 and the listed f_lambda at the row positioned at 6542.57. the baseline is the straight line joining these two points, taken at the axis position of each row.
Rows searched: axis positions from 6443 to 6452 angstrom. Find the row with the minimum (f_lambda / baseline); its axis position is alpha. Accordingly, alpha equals 6443.90 angstrom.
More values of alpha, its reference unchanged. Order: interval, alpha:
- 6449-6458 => 6449.84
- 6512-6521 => 6512.51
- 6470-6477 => 6476.62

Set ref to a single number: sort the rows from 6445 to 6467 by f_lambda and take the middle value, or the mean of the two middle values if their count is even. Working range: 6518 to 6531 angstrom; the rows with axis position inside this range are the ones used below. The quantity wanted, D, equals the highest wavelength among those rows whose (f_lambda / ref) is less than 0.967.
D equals 6530.53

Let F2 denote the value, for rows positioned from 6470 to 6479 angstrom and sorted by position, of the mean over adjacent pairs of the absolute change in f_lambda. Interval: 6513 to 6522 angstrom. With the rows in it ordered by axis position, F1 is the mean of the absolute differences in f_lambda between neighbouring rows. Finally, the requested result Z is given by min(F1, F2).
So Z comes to 0.045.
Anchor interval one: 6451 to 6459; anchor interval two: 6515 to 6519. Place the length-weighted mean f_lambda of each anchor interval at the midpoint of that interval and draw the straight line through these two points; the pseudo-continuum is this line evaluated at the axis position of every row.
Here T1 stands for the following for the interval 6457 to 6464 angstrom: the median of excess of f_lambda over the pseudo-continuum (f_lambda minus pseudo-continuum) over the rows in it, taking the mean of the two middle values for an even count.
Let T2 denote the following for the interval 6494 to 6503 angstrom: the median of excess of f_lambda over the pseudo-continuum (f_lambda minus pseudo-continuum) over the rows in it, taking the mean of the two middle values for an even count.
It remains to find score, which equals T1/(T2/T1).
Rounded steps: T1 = -0.02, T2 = -0.17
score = 0.00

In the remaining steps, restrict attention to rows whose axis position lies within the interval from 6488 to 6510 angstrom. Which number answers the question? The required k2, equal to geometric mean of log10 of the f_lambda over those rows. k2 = 0.457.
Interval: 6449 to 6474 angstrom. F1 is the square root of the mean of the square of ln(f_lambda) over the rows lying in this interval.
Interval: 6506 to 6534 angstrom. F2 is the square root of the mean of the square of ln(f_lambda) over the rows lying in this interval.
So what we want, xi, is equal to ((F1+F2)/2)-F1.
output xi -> -0.001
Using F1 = 1.09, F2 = 1.09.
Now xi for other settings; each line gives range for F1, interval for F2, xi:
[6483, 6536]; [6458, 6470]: 0.015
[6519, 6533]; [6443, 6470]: 0.001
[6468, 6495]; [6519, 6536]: 0.009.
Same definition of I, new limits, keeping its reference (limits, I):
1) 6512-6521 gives 6517.01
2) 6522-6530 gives 6526.02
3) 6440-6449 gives 6440.93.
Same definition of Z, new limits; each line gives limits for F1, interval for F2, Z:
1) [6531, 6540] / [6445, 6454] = 0.050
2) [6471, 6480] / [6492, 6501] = 0.062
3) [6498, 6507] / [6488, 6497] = 0.056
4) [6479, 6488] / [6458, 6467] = 0.042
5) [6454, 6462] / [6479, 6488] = 0.042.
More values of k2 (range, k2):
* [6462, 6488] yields 0.466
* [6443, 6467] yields 0.471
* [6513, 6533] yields 0.471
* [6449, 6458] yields 0.473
